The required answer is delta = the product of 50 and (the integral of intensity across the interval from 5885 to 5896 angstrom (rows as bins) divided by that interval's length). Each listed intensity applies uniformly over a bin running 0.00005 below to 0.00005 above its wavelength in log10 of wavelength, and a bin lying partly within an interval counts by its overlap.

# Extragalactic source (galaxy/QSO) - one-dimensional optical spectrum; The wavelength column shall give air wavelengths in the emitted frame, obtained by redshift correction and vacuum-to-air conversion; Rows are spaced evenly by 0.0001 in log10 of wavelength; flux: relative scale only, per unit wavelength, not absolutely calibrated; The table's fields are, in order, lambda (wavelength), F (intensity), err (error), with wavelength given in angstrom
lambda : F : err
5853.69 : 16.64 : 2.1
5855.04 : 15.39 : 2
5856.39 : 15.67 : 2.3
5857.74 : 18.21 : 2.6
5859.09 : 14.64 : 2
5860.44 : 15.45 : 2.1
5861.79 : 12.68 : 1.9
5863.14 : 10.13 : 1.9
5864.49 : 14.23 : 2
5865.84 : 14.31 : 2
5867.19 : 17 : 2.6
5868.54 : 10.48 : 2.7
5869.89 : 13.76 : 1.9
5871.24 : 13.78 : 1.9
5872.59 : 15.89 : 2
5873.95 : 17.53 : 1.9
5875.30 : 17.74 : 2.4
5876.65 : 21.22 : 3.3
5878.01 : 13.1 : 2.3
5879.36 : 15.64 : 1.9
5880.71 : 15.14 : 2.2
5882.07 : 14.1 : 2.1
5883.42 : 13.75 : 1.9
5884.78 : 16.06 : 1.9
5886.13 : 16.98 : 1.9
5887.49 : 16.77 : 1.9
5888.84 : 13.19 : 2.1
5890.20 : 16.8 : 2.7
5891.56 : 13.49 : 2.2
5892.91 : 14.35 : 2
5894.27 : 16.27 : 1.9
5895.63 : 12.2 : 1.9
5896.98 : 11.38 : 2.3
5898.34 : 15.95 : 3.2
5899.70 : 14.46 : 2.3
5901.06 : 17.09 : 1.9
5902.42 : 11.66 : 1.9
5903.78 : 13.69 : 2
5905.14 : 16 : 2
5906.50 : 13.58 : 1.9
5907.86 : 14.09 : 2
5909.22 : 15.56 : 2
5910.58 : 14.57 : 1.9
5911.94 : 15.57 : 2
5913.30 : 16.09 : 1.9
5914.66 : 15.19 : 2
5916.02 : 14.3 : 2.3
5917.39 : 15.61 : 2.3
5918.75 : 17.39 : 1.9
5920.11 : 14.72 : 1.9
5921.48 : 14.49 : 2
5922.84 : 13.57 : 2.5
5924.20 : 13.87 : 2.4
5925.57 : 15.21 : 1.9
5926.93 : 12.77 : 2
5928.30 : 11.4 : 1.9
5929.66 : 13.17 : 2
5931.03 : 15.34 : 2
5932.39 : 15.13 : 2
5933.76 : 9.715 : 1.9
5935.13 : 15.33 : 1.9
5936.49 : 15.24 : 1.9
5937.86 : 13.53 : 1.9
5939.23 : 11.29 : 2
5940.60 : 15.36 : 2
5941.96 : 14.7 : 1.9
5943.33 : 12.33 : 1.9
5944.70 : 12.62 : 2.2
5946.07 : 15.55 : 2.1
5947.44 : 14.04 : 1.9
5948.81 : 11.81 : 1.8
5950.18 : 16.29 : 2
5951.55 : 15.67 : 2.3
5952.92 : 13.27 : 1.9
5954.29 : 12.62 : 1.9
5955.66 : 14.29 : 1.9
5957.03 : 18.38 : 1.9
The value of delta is 756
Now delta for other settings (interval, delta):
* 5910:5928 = 740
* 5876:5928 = 743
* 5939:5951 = 695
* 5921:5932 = 688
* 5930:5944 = 689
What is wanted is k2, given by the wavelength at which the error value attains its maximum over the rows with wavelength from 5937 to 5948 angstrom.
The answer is 5944.70 angstrom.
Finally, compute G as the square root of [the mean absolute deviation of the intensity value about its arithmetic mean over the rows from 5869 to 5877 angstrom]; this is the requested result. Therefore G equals 1.48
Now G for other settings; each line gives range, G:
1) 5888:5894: 1.08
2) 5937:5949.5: 1.14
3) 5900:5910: 1.20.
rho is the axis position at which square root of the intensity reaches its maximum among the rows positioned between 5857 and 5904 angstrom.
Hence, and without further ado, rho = 5876.65 angstrom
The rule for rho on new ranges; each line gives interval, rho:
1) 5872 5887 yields 5876.65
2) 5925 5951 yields 5950.18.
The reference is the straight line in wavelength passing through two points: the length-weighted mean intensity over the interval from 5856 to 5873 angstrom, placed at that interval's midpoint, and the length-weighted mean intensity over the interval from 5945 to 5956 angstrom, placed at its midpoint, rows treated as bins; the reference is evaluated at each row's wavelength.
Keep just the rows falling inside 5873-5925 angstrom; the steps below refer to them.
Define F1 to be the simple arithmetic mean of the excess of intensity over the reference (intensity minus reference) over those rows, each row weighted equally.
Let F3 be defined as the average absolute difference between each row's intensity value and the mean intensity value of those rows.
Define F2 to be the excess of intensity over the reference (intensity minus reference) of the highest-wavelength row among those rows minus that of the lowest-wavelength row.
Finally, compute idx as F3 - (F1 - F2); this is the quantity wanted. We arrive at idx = -3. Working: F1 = 0.9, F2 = -4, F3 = 1.47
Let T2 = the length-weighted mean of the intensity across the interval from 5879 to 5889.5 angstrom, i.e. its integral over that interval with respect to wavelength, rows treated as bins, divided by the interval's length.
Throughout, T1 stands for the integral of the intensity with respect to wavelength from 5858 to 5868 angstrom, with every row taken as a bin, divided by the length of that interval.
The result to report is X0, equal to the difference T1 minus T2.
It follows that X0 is -1.0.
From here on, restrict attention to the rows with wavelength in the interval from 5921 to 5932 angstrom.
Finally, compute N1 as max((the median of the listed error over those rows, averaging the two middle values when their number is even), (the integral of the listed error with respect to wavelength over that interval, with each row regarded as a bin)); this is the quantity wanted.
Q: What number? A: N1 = 23.0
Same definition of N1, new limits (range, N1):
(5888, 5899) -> 25.1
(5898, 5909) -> 23.2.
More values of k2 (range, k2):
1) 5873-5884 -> 5876.65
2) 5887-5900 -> 5898.34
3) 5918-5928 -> 5922.84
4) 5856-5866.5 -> 5857.74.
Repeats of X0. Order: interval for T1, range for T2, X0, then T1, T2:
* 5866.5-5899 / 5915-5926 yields 0.2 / 15.1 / 14.9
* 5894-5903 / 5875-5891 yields -1.7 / 14.1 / 15.8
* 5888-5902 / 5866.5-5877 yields -1.3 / 14.5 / 15.8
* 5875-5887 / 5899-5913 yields 1.3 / 15.9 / 14.7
